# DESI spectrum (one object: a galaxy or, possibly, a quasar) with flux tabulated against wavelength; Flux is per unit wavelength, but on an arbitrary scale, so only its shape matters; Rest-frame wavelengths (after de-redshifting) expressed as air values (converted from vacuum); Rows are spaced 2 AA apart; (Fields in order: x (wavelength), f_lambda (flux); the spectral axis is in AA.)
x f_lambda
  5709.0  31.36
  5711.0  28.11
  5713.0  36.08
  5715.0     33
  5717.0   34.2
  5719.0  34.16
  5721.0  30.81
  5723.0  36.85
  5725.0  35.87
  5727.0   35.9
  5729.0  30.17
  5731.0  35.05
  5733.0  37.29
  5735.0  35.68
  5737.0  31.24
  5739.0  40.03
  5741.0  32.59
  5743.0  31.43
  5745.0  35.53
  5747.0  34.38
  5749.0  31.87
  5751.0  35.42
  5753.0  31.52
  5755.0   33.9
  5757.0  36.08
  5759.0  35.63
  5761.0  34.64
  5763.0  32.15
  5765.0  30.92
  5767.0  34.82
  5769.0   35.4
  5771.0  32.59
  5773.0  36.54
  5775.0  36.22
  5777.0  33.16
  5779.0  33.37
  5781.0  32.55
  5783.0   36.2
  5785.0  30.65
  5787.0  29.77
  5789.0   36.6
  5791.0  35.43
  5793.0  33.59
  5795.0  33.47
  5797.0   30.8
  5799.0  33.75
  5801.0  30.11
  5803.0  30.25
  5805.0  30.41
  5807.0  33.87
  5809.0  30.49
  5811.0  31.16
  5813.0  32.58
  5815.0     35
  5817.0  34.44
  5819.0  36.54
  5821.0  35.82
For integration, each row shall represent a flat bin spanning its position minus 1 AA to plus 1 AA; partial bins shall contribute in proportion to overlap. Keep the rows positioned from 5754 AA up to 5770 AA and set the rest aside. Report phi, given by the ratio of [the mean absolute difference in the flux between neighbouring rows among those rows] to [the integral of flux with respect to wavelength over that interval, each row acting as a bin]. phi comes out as 0.0031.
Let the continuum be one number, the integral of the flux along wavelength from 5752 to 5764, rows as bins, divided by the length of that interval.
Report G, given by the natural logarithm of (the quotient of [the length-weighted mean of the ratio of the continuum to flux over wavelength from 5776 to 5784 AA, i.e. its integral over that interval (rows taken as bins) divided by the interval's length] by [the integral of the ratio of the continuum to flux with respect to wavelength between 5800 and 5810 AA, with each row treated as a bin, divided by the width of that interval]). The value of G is -0.09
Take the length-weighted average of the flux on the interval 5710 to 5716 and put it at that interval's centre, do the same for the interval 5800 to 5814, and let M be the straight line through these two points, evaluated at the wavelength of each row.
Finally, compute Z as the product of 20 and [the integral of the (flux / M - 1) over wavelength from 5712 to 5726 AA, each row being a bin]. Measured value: 18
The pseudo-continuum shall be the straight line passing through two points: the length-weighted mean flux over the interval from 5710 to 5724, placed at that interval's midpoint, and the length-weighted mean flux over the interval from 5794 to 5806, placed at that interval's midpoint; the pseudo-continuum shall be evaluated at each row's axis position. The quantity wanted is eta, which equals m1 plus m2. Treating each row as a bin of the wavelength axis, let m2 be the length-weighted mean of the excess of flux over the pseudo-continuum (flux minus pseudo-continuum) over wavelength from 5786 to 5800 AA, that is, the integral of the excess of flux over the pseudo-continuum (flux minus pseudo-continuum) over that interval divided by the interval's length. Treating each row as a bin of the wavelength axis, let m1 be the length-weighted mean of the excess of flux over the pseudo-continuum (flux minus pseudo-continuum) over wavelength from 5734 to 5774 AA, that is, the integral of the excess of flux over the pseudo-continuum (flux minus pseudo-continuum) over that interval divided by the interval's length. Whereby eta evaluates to 3.4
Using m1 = 1.63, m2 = 1.72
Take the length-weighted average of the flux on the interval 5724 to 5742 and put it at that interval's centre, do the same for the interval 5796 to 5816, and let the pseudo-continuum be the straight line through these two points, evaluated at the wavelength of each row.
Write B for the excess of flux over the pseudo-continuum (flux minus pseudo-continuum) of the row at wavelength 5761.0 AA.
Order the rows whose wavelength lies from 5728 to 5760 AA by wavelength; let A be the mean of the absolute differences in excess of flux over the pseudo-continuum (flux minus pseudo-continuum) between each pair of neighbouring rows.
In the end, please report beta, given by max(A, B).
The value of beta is 3.4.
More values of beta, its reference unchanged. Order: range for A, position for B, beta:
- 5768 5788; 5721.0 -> 2.3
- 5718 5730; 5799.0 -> 3.2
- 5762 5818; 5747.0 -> 2.2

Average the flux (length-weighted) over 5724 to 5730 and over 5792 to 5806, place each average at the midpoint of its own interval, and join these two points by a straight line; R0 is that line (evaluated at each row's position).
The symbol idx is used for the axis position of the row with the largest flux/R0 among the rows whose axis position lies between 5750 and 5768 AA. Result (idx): 5757.0 AA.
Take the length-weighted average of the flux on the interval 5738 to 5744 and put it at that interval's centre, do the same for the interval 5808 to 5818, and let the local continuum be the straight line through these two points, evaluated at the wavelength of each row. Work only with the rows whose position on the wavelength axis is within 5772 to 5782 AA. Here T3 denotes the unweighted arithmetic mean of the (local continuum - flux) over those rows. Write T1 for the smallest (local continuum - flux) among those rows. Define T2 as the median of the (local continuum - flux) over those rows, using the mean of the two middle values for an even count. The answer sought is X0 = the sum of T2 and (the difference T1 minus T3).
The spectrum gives -1.78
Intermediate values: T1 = -2.7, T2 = 0.3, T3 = -0.7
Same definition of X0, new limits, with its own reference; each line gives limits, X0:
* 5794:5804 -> 0.29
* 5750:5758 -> -2.23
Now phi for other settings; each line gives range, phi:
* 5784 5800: 0.0045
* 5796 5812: 0.0041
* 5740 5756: 0.0050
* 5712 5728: 0.0038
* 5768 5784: 0.0038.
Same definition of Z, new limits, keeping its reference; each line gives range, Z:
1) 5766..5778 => 23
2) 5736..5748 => 16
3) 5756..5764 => 14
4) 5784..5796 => 14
